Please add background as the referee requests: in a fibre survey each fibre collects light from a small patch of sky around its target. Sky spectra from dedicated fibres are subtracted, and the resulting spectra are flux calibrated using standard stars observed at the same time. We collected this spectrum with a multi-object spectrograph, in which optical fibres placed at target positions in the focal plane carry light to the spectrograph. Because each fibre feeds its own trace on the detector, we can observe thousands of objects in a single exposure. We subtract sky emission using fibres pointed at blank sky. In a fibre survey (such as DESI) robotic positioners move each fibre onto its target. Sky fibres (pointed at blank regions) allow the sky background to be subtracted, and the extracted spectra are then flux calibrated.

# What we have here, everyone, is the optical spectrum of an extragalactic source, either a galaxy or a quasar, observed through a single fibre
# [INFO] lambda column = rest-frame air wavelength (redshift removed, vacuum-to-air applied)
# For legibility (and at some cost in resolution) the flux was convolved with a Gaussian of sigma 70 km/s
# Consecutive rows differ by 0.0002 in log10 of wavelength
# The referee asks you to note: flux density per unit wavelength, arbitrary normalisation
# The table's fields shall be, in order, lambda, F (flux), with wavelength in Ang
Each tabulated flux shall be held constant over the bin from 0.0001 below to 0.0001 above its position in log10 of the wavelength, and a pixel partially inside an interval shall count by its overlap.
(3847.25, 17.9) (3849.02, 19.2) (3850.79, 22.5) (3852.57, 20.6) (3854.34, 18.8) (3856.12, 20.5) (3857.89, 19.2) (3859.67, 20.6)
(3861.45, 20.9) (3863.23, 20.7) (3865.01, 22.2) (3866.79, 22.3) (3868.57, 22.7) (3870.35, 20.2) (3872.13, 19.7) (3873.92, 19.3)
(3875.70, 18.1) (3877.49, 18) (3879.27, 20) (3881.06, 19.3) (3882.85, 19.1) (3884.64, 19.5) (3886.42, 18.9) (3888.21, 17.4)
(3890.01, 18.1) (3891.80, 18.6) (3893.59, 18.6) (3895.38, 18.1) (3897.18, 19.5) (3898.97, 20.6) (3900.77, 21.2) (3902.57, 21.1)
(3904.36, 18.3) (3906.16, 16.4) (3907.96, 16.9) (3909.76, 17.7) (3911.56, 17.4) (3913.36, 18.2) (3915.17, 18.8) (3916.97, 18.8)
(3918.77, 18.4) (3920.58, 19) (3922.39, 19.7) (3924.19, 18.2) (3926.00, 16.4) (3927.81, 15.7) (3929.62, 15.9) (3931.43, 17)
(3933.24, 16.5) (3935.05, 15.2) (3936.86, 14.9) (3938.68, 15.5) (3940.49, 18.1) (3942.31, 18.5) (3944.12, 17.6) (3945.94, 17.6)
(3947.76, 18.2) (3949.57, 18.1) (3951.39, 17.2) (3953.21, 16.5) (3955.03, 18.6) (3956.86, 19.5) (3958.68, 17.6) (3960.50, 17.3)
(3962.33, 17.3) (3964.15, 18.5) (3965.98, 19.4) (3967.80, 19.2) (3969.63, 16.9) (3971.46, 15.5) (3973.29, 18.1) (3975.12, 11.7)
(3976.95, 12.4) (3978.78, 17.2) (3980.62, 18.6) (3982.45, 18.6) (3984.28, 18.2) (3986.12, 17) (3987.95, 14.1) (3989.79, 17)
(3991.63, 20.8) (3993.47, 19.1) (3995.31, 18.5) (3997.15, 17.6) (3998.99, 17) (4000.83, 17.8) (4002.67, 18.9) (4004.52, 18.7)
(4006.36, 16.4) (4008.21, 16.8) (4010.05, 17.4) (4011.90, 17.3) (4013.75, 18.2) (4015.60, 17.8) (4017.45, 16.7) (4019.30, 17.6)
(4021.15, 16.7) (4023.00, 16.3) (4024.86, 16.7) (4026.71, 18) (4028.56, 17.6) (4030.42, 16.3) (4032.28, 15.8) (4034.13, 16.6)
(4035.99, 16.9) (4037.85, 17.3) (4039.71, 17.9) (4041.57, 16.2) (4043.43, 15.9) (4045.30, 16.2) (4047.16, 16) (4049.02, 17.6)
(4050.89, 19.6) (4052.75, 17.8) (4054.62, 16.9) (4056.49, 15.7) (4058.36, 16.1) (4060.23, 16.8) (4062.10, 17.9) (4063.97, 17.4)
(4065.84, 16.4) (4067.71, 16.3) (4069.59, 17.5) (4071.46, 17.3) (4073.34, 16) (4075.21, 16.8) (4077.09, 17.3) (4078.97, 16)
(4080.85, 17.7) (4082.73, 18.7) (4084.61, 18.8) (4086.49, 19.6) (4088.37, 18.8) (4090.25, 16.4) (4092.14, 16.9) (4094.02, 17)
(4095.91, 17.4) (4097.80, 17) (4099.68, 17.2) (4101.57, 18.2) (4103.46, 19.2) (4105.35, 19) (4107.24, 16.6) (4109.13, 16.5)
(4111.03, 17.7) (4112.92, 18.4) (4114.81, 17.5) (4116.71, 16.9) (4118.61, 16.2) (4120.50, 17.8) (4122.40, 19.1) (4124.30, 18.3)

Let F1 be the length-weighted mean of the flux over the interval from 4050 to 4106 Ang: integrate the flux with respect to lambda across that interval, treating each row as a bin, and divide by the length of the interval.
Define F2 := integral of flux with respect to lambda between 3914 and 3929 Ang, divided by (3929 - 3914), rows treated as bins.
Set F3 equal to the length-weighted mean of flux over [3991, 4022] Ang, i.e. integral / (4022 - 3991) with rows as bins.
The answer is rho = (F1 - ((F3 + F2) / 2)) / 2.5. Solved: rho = -0.2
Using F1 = 17.4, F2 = 18.1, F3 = 17.8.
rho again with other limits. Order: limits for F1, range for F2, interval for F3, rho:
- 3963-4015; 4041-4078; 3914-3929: 0.0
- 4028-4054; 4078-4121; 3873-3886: -0.5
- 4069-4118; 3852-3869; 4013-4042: -0.6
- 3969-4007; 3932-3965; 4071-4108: -0.1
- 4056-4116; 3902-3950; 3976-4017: -0.1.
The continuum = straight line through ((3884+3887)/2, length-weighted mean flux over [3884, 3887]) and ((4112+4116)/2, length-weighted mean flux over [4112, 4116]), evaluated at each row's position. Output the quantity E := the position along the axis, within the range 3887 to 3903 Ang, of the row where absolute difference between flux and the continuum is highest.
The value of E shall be 3900.77 Ang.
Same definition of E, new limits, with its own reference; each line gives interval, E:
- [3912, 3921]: 3913.36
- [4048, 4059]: 4056.49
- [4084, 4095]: 4090.25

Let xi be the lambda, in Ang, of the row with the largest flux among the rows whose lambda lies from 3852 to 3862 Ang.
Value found 3861.45 Ang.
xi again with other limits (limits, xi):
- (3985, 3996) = 3991.63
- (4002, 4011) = 4002.67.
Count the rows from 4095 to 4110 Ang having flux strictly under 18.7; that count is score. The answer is 6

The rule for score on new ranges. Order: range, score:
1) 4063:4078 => 8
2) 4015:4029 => 8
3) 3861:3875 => 0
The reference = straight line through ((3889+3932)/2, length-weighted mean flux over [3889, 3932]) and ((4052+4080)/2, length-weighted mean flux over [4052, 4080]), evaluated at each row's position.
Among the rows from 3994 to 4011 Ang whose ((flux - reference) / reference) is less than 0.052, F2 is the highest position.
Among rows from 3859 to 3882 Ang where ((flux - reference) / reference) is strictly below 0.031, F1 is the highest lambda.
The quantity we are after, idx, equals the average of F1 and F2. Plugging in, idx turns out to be 3943.8 Ang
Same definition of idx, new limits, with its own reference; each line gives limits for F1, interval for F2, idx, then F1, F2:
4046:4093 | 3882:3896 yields 3993.8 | 4092.14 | 3895.38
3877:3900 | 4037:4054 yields 3974.1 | 3895.38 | 4052.75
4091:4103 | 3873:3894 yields 3995.7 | 4097.80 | 3893.59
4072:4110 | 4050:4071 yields 4089.4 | 4109.13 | 4069.59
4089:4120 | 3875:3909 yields 4013.3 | 4118.61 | 3907.96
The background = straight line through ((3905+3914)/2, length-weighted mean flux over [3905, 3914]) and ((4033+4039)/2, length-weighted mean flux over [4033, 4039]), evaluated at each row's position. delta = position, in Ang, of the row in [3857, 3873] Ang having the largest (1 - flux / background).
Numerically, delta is 3857.89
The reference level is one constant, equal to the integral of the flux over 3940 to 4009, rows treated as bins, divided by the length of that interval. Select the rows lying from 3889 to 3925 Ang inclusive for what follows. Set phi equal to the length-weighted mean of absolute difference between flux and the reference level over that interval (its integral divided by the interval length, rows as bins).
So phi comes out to 1.34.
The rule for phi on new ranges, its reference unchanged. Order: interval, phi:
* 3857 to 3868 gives 3.51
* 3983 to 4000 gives 1.28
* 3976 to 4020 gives 1.09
